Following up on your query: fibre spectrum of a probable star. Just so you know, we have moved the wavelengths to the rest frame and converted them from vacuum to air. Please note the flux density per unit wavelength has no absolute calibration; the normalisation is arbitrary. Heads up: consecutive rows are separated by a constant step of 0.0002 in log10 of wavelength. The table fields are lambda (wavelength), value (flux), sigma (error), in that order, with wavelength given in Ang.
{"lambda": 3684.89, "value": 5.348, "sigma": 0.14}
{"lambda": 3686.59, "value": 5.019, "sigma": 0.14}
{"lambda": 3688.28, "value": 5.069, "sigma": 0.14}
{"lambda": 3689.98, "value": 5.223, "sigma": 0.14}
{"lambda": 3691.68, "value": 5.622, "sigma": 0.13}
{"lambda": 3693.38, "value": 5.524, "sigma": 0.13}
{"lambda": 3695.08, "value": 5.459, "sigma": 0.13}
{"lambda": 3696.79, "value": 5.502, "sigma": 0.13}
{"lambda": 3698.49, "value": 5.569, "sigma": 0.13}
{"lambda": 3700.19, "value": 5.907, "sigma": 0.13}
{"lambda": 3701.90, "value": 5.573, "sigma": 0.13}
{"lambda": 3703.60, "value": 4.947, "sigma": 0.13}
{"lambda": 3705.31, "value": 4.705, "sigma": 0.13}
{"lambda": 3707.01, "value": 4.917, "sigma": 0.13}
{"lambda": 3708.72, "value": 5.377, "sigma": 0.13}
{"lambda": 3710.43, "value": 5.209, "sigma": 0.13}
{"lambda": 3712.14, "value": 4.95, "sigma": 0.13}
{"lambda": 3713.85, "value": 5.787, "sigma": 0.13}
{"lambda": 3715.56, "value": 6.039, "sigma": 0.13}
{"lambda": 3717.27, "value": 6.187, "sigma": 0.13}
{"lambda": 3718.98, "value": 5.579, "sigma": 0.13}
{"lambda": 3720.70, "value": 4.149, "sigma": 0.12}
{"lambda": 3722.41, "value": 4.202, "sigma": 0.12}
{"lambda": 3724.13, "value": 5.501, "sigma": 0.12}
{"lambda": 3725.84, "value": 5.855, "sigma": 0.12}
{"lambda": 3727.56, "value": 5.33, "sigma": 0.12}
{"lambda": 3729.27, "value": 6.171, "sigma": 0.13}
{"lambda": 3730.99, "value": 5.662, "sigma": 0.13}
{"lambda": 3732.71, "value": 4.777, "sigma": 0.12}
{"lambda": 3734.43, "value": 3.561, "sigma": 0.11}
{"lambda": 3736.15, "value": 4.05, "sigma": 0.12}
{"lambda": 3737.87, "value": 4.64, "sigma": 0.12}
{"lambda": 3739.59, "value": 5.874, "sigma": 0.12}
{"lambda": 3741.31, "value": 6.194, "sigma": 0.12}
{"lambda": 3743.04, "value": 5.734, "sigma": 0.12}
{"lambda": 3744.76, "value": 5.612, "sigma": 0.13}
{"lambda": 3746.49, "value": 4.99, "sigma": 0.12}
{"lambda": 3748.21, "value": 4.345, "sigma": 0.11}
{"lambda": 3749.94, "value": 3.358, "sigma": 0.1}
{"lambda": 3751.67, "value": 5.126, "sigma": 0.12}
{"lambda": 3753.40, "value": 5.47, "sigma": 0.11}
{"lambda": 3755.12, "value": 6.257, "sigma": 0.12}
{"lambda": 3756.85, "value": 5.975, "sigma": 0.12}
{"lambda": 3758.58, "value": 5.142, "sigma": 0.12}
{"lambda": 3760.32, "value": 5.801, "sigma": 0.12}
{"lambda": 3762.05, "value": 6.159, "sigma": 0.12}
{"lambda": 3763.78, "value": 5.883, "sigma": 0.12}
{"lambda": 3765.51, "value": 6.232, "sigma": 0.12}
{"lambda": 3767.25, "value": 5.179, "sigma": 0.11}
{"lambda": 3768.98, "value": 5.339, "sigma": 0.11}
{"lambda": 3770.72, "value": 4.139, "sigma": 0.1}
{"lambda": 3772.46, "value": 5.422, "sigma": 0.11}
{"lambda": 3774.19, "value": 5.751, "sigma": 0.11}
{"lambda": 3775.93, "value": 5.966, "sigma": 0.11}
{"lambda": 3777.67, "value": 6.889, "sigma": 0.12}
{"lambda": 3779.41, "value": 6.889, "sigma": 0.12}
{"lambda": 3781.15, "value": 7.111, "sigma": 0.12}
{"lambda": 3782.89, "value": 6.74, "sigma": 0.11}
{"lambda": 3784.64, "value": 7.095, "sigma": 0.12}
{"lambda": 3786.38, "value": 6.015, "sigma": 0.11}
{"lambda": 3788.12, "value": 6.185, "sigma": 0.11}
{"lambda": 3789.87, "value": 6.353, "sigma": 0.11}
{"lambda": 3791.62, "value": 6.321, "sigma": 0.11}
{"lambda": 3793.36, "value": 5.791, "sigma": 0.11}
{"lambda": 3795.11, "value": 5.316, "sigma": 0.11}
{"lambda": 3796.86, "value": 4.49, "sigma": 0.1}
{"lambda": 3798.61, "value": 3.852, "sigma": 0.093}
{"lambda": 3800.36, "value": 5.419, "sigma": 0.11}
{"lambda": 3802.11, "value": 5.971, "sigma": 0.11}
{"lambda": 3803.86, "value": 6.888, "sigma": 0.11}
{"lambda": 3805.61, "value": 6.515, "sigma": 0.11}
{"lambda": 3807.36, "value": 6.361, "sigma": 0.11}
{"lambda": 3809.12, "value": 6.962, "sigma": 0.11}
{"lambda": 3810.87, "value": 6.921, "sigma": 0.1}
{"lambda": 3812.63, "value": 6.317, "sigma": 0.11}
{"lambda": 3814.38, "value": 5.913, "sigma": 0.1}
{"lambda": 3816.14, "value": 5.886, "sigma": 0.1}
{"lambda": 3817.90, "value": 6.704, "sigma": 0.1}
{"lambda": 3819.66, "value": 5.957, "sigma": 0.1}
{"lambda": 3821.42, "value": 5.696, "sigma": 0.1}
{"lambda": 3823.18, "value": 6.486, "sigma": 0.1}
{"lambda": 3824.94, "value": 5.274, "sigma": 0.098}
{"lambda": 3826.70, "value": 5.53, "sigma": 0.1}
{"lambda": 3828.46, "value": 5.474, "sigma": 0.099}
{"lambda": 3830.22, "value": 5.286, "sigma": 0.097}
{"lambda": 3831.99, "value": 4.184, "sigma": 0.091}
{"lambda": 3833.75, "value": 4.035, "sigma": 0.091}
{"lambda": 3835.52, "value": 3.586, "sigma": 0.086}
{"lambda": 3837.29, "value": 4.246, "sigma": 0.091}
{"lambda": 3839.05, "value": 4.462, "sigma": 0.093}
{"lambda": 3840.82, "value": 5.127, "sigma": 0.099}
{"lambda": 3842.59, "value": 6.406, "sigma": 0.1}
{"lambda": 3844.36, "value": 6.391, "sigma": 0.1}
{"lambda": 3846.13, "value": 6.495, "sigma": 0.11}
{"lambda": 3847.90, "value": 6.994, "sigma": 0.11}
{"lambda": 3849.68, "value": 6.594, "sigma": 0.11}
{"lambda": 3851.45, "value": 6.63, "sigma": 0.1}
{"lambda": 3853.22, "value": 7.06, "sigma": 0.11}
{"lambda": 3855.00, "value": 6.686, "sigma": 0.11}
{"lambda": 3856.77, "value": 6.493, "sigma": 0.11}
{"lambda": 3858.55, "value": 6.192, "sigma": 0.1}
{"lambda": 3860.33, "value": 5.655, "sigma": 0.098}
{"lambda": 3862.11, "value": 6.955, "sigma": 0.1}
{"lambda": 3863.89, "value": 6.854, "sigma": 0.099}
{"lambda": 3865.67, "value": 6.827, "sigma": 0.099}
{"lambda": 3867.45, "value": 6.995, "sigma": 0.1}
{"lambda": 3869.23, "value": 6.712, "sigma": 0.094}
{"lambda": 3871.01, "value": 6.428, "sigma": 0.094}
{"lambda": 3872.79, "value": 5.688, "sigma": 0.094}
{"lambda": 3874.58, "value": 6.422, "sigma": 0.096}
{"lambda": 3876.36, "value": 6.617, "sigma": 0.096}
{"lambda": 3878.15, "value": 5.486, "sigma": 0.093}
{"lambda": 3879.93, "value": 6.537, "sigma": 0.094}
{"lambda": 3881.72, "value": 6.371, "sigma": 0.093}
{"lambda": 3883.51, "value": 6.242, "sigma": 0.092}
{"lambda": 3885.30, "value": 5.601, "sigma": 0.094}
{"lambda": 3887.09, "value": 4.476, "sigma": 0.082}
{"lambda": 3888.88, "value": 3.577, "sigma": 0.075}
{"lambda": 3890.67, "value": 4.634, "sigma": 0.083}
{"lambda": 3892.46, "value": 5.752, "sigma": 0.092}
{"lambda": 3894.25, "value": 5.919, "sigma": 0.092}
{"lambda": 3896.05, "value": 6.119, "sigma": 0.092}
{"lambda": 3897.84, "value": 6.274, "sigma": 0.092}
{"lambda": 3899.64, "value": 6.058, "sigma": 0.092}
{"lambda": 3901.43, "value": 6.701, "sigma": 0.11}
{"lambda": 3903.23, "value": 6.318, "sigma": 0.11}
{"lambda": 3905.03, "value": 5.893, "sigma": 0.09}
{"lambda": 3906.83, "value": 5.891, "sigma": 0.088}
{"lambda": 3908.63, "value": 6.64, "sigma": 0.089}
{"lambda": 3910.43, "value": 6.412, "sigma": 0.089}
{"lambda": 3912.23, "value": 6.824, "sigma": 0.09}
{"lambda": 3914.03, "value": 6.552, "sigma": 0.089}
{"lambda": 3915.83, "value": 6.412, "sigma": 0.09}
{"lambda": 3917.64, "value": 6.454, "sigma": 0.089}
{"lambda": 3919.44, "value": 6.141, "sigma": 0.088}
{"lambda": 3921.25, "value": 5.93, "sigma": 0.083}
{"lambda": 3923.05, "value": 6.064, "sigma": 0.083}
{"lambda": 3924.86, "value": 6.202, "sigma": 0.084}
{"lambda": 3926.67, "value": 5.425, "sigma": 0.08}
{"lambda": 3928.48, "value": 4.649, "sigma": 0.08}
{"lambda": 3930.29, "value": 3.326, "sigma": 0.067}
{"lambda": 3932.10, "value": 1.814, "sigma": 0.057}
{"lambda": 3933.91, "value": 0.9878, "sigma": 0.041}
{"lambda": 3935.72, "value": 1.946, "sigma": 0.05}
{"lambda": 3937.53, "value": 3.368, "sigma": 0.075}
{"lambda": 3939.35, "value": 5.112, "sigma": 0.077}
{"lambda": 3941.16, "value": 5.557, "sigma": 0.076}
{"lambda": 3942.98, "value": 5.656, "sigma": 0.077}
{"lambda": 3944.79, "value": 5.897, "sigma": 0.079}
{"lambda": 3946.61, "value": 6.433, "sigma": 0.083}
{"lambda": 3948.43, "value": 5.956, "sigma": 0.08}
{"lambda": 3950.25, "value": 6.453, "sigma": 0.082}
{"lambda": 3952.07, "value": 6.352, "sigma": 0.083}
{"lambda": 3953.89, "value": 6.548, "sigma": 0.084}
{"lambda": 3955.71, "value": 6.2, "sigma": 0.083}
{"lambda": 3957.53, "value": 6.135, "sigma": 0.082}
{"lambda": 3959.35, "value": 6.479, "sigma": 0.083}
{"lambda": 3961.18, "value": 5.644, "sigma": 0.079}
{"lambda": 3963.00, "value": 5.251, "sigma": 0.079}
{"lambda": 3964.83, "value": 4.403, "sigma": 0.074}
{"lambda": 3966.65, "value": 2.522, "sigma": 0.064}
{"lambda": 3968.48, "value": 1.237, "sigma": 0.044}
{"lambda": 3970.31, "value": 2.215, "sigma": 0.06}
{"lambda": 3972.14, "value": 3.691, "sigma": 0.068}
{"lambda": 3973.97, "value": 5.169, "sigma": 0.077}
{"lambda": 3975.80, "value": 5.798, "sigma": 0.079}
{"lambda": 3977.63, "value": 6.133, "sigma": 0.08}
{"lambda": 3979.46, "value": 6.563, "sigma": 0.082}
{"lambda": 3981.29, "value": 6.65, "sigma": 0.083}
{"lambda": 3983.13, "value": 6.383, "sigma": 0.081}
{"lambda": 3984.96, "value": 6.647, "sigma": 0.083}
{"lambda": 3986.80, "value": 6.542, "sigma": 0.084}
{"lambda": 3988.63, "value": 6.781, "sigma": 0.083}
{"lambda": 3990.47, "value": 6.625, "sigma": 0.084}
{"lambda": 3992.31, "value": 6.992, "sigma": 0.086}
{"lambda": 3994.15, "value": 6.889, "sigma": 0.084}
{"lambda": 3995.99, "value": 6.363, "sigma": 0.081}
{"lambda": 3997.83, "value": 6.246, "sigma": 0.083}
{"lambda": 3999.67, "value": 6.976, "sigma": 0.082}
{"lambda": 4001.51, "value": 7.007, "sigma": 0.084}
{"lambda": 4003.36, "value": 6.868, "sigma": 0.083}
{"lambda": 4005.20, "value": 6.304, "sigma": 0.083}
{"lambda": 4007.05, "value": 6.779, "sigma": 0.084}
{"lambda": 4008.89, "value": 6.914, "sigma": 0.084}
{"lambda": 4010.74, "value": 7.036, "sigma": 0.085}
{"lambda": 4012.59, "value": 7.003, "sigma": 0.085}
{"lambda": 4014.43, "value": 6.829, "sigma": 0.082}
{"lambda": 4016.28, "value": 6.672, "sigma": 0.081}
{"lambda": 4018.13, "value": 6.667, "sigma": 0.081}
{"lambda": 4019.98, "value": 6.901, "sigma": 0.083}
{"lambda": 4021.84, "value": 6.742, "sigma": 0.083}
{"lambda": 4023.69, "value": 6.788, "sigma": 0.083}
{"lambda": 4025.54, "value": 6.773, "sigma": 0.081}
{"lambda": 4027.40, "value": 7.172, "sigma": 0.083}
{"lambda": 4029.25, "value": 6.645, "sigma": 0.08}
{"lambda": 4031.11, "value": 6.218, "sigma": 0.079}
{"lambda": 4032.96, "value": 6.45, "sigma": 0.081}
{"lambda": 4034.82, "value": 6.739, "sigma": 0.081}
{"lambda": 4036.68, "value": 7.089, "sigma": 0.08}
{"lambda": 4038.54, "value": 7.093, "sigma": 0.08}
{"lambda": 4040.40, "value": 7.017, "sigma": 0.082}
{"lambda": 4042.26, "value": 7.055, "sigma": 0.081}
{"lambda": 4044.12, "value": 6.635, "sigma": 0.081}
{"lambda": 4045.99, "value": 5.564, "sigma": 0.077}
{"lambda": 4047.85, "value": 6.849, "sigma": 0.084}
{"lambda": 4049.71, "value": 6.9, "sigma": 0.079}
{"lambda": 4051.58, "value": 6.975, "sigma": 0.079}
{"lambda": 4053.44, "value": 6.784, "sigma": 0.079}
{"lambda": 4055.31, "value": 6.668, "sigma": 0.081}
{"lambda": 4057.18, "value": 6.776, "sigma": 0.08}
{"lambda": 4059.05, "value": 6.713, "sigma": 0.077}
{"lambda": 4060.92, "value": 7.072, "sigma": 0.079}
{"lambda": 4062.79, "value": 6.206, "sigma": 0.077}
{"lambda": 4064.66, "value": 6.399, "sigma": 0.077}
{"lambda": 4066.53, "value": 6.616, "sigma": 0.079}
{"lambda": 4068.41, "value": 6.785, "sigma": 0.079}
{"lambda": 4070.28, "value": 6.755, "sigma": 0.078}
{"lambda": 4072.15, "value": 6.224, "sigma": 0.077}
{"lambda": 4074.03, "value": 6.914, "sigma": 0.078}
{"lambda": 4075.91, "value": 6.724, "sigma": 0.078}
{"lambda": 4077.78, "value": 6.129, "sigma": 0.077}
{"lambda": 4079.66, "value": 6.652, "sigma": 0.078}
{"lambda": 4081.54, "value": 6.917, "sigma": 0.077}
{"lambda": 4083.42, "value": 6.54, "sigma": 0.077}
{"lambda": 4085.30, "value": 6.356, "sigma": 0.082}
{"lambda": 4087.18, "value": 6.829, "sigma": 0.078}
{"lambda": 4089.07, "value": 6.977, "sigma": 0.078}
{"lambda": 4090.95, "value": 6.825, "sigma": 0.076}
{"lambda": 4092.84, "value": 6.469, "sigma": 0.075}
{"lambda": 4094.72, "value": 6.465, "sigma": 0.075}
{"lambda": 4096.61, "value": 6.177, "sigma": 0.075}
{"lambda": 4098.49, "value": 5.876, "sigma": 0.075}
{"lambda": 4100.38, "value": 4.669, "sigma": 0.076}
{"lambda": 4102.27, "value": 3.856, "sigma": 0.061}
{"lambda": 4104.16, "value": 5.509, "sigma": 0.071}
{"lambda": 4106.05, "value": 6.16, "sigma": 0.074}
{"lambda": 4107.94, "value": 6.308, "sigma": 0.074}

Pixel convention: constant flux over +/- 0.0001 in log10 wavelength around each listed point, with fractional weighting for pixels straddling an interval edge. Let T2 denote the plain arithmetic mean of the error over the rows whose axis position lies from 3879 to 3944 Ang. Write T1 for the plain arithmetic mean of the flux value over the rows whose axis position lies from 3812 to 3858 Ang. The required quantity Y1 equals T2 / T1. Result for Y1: 0.0146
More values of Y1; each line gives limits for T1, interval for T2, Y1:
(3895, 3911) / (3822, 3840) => 0.0151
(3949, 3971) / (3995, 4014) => 0.0168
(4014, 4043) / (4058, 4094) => 0.0114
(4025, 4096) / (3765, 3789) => 0.0169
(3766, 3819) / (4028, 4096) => 0.0131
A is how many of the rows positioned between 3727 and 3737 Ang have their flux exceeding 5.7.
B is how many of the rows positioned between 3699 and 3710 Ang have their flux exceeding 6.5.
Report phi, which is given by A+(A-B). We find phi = 2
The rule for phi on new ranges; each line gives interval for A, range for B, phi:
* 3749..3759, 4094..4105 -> 4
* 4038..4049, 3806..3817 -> 8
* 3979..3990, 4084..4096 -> 9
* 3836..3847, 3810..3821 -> 4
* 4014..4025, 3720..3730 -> 12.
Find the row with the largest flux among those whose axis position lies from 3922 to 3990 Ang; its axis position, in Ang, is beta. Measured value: 3988.63 Ang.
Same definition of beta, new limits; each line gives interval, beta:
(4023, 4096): 4027.40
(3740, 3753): 3741.31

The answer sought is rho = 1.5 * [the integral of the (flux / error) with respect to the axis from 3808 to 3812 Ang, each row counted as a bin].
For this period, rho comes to 391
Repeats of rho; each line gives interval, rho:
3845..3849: 368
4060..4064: 510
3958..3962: 449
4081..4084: 393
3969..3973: 262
